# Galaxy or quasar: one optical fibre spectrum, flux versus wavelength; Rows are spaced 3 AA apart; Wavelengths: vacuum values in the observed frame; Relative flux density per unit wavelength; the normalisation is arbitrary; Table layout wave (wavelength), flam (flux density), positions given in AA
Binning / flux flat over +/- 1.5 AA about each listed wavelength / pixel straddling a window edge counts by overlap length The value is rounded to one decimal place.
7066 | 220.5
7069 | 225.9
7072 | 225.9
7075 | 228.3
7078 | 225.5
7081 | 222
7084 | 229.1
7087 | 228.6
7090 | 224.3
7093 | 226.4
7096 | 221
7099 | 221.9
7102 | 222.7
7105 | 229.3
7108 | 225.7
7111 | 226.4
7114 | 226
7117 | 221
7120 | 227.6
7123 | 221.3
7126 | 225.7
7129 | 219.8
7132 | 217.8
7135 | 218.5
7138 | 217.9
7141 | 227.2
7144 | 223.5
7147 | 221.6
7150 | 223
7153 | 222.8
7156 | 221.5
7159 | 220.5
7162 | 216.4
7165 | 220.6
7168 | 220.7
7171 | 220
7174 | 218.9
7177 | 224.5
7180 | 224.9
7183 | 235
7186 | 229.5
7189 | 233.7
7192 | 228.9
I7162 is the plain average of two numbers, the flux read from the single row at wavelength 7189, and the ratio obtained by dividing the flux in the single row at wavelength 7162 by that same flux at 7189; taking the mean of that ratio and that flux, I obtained 117.3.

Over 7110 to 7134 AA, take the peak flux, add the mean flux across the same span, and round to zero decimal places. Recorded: 451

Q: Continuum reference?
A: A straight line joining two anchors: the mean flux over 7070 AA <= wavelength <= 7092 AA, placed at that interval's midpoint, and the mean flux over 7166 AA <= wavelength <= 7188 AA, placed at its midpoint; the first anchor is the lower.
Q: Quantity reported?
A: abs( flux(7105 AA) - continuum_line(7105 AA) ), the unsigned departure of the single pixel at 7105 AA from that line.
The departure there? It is 3.4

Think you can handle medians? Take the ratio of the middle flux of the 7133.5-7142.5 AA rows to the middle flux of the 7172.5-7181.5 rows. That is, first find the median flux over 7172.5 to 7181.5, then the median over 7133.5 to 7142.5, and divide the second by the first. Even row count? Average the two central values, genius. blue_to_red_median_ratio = 0.97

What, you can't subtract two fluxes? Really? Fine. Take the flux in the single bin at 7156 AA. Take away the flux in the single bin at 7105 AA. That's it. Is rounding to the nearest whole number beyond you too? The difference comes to -8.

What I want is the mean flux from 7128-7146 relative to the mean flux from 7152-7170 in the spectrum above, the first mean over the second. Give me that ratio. 1.002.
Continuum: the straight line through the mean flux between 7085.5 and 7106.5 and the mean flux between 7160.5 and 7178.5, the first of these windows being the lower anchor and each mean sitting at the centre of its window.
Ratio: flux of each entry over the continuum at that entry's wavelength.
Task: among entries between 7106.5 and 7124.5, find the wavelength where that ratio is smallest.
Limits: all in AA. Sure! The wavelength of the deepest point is 7117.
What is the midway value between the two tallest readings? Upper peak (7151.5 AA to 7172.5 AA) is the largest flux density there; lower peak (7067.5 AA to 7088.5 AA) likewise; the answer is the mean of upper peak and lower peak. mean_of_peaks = 226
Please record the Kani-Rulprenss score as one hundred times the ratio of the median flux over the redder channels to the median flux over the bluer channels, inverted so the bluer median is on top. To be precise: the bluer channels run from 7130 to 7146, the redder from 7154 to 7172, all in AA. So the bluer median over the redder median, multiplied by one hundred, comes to 99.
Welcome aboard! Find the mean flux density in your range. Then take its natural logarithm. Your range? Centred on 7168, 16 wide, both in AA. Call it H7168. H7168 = 5.39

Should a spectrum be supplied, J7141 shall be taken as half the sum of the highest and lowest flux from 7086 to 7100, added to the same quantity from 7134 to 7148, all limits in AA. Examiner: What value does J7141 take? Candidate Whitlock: 447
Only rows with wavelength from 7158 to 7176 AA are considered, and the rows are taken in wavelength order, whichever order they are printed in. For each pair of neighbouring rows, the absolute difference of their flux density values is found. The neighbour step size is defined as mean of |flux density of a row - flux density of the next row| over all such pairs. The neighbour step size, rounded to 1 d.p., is 2.0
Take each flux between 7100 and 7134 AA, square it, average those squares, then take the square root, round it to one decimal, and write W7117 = 224.0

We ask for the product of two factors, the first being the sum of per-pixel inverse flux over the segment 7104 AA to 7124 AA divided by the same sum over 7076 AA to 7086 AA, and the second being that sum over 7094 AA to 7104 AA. 0.032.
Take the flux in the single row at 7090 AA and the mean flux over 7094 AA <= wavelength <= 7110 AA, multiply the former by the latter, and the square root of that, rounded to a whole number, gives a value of 224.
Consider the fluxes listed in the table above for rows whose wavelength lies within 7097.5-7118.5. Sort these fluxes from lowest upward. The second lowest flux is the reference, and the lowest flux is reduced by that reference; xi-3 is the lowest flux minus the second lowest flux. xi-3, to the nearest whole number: -1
